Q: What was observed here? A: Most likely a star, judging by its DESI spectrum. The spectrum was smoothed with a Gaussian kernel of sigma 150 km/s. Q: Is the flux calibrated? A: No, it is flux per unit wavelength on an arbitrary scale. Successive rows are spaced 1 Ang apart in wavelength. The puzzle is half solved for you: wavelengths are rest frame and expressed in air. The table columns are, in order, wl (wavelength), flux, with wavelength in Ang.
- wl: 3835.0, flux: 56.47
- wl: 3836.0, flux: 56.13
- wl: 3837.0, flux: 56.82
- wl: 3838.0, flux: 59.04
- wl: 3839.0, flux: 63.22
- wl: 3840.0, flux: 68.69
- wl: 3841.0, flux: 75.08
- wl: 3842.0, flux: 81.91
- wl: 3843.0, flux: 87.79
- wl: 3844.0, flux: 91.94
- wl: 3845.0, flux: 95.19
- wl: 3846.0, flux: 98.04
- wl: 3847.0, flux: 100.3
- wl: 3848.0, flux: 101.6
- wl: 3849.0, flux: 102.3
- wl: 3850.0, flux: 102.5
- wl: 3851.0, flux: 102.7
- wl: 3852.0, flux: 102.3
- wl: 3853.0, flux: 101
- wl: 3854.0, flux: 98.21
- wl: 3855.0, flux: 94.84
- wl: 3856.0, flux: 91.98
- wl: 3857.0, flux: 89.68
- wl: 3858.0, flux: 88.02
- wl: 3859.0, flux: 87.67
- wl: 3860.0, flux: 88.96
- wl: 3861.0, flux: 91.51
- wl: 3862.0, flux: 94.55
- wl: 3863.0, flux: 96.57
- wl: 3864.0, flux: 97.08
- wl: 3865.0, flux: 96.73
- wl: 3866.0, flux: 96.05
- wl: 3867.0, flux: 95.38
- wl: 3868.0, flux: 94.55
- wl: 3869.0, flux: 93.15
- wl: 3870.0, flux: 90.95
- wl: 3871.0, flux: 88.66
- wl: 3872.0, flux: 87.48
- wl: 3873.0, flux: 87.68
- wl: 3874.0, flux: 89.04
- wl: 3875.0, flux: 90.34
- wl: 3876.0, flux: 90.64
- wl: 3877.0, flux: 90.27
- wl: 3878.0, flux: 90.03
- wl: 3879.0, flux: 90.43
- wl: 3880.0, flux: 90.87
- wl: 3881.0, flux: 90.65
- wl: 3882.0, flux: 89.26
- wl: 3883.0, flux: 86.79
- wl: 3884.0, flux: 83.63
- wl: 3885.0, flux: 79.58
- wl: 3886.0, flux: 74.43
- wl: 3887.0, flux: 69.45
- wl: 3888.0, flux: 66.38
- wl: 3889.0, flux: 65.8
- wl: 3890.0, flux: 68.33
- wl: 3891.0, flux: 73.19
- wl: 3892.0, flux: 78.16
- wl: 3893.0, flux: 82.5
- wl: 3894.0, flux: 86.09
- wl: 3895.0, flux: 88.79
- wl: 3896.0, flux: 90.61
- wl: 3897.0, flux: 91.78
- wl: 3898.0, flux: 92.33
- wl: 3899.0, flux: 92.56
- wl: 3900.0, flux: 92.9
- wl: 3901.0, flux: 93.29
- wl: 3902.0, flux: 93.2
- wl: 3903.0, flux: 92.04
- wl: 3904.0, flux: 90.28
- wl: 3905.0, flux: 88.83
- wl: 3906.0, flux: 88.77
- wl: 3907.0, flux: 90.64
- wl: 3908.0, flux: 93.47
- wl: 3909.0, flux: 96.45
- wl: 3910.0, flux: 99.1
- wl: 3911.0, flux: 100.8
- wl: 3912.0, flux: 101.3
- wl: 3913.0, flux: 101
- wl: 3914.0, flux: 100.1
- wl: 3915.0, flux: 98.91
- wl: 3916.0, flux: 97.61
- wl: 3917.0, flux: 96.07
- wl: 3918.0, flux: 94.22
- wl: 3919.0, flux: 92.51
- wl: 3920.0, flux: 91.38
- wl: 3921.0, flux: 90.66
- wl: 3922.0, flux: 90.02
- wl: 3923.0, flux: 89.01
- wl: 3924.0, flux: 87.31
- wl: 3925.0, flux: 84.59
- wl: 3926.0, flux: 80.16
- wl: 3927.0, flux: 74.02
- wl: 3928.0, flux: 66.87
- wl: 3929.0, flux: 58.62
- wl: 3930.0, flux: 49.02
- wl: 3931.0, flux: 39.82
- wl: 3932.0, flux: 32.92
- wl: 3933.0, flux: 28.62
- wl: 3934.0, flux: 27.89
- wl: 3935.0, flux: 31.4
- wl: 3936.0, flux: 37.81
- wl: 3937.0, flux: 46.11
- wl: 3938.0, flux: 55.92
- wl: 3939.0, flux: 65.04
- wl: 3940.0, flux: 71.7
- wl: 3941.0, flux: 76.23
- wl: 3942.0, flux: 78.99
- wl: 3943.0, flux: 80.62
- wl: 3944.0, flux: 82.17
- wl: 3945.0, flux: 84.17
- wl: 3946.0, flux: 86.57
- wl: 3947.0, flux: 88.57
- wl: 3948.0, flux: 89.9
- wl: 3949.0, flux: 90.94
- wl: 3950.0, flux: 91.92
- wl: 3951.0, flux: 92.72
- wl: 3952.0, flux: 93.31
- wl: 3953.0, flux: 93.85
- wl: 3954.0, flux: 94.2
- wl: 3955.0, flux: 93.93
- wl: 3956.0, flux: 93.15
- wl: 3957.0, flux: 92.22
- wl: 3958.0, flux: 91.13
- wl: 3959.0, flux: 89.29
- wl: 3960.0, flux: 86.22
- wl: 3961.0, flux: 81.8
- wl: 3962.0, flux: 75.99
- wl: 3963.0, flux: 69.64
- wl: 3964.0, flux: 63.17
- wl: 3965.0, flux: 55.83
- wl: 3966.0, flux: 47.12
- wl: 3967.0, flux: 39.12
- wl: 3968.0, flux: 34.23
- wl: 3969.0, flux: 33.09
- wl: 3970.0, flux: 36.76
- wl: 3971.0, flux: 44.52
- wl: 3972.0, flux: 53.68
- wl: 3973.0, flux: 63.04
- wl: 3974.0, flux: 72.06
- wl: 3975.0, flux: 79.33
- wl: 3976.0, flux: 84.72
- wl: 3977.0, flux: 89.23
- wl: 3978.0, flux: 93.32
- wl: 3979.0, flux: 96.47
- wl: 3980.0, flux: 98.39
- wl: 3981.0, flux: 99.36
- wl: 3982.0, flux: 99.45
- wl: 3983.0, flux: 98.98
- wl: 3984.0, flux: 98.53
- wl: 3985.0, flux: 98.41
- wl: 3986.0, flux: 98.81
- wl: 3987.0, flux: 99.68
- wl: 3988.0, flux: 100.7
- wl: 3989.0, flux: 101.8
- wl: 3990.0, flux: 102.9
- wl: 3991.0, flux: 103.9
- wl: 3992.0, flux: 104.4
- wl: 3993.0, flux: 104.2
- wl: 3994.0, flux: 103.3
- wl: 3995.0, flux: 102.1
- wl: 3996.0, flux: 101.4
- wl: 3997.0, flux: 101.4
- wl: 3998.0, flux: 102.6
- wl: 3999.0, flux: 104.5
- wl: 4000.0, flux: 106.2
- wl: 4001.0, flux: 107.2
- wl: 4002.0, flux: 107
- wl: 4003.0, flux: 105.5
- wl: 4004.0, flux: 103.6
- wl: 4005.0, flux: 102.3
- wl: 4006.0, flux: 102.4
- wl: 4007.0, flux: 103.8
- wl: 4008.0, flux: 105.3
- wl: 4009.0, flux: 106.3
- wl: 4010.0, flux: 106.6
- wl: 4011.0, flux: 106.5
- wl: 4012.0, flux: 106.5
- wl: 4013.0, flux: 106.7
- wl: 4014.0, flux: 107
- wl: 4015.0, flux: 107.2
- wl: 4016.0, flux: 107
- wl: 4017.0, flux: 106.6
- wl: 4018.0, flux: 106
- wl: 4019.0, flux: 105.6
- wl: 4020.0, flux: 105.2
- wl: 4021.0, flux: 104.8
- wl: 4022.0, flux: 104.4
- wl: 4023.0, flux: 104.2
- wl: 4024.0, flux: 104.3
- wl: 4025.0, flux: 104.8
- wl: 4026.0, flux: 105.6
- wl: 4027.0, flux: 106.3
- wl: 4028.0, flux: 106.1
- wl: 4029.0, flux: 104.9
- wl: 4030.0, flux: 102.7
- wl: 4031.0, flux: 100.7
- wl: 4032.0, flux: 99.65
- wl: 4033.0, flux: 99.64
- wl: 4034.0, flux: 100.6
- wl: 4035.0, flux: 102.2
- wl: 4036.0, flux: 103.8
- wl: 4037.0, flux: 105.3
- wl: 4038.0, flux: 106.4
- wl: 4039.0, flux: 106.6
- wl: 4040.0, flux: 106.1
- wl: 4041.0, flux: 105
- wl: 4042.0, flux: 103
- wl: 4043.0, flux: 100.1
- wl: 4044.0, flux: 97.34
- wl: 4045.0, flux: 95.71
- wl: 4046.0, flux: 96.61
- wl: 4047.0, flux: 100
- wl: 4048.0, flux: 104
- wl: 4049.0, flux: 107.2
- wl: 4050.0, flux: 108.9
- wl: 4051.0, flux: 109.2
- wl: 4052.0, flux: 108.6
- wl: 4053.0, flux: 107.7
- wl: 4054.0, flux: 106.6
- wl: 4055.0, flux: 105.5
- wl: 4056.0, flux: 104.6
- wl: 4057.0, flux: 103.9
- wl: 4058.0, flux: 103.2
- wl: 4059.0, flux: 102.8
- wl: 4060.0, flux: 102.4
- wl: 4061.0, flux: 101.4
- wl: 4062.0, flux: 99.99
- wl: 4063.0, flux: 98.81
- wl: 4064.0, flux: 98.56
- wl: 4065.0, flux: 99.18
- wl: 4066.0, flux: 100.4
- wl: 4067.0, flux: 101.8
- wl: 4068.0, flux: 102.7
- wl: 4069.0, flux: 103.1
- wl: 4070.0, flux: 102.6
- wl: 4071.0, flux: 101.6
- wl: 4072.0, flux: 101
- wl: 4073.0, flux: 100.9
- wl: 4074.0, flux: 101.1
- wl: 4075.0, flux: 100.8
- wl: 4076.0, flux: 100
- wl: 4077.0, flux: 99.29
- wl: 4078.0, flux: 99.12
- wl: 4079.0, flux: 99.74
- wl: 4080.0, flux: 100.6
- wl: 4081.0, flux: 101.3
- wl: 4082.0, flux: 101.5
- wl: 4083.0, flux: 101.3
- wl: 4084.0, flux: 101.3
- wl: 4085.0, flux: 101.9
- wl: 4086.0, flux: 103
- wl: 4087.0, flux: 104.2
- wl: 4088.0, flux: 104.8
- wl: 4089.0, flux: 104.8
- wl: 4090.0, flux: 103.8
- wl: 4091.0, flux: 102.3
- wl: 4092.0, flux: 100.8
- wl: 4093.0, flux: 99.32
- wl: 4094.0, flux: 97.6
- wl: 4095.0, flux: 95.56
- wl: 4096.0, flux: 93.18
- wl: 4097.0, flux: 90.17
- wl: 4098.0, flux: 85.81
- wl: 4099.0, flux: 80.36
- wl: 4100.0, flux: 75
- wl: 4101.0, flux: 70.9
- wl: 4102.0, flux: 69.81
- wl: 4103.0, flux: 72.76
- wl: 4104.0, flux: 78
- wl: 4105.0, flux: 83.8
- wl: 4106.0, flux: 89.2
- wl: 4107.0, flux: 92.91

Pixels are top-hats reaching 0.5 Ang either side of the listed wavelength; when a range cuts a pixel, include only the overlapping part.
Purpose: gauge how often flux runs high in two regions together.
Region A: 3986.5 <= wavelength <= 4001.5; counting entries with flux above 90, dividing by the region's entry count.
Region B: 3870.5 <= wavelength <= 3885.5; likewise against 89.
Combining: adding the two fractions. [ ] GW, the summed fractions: 1.6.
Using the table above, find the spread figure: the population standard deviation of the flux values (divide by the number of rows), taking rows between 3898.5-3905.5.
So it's 2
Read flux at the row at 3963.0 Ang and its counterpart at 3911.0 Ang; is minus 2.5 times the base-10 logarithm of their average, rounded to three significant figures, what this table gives -4.83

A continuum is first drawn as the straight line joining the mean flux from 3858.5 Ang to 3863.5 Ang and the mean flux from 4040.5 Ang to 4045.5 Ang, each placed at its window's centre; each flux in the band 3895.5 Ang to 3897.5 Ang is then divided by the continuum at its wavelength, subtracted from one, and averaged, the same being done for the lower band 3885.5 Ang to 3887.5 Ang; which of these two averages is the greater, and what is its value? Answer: 0.23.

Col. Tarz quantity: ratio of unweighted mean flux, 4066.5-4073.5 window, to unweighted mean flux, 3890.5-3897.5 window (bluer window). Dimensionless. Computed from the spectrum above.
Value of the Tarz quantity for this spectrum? 1.21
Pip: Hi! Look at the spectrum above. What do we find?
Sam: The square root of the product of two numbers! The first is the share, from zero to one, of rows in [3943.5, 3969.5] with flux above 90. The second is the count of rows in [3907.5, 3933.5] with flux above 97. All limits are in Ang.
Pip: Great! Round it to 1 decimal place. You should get 1.6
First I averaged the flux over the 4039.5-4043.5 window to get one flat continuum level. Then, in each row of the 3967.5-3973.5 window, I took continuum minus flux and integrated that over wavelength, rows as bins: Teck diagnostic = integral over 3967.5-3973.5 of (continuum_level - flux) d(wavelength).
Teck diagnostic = 356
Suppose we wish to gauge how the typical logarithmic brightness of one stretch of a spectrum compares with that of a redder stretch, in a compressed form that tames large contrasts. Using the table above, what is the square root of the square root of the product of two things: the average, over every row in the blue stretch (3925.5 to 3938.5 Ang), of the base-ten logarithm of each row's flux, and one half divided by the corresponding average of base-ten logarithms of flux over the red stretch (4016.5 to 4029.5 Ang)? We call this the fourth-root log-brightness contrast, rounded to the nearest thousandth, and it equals 0.800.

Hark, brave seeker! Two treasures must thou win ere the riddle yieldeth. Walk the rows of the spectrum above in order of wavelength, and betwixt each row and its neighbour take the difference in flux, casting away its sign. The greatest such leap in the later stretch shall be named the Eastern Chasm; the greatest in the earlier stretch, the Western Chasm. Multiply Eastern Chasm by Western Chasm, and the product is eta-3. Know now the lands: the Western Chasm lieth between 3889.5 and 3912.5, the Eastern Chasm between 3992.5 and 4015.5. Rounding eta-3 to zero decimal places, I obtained 9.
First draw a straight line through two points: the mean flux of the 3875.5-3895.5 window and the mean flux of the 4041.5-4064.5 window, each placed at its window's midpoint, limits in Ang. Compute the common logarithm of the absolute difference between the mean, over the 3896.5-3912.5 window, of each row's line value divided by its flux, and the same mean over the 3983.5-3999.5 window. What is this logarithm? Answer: -1.5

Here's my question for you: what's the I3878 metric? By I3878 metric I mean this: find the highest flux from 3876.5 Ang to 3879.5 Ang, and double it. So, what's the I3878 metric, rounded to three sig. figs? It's 181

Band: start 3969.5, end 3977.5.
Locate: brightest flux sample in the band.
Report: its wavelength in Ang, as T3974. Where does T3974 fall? 3977.0 Ang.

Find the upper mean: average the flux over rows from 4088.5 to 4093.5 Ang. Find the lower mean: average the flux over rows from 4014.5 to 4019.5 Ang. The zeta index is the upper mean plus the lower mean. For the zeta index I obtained 209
